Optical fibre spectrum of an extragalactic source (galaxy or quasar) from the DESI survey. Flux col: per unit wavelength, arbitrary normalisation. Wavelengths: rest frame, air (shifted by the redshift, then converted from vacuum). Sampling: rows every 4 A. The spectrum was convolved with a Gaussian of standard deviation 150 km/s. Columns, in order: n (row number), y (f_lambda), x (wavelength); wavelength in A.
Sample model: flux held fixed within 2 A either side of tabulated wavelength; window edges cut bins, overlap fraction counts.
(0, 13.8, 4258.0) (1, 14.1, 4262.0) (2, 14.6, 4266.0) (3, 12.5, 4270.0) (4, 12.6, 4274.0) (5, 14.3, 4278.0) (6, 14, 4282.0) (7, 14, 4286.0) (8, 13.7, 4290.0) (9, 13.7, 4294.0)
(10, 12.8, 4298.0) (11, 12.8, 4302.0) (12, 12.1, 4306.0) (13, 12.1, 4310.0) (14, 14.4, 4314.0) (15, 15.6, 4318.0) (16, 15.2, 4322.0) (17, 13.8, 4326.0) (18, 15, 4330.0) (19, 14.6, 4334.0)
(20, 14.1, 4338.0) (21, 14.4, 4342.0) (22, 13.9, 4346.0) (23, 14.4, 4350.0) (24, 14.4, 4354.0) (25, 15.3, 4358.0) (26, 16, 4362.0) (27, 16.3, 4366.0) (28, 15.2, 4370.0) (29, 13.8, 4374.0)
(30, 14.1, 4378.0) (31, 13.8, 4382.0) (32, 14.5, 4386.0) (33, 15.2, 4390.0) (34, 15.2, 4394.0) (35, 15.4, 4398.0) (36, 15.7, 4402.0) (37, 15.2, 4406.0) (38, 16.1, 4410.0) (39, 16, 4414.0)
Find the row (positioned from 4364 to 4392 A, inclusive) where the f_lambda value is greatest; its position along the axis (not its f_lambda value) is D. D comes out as 4366.0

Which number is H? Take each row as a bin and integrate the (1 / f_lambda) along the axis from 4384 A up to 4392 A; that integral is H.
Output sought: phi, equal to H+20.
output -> 20.5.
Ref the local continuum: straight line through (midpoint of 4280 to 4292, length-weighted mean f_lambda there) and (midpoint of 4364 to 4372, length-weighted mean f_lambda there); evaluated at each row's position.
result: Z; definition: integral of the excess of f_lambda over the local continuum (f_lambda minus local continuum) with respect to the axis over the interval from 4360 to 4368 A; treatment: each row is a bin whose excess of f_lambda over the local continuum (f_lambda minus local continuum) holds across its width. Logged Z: 4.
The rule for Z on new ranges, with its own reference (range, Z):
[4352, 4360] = -5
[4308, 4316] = -10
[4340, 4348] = -8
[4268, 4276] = -8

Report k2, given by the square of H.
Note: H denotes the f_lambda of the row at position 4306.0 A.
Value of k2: 146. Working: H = 12.1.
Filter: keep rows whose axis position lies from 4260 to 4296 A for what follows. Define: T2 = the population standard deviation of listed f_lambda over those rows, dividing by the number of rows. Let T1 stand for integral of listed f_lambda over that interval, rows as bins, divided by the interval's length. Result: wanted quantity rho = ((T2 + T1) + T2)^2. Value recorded 227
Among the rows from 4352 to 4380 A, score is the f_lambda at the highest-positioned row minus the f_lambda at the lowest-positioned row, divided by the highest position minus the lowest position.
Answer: -0.01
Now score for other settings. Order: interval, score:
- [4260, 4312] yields -0.04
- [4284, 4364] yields 0.03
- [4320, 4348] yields -0.05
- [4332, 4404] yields 0.02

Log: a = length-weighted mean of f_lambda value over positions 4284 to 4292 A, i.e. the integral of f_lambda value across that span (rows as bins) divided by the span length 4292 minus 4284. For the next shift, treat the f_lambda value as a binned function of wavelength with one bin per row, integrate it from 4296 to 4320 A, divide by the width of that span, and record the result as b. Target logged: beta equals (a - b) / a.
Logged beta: 0.04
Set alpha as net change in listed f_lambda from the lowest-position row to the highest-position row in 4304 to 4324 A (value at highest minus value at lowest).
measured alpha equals 3.1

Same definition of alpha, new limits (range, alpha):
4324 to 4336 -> 0.8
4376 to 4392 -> 1.1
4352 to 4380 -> -0.3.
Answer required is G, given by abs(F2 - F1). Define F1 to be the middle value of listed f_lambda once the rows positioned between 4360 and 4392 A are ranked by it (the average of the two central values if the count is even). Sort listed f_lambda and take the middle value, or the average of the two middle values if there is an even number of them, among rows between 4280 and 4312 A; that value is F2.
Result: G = 1.60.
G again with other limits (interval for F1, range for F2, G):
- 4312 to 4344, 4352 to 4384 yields 0.30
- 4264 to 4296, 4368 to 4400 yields 1.00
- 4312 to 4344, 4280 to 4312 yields 1.25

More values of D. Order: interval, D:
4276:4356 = 4318.0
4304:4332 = 4318.0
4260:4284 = 4266.0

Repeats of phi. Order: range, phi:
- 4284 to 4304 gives 21.5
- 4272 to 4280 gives 20.6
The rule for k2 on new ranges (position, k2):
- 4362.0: 256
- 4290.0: 188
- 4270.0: 156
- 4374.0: 190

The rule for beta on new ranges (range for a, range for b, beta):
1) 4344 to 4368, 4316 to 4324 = -0.02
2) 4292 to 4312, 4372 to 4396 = -0.14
